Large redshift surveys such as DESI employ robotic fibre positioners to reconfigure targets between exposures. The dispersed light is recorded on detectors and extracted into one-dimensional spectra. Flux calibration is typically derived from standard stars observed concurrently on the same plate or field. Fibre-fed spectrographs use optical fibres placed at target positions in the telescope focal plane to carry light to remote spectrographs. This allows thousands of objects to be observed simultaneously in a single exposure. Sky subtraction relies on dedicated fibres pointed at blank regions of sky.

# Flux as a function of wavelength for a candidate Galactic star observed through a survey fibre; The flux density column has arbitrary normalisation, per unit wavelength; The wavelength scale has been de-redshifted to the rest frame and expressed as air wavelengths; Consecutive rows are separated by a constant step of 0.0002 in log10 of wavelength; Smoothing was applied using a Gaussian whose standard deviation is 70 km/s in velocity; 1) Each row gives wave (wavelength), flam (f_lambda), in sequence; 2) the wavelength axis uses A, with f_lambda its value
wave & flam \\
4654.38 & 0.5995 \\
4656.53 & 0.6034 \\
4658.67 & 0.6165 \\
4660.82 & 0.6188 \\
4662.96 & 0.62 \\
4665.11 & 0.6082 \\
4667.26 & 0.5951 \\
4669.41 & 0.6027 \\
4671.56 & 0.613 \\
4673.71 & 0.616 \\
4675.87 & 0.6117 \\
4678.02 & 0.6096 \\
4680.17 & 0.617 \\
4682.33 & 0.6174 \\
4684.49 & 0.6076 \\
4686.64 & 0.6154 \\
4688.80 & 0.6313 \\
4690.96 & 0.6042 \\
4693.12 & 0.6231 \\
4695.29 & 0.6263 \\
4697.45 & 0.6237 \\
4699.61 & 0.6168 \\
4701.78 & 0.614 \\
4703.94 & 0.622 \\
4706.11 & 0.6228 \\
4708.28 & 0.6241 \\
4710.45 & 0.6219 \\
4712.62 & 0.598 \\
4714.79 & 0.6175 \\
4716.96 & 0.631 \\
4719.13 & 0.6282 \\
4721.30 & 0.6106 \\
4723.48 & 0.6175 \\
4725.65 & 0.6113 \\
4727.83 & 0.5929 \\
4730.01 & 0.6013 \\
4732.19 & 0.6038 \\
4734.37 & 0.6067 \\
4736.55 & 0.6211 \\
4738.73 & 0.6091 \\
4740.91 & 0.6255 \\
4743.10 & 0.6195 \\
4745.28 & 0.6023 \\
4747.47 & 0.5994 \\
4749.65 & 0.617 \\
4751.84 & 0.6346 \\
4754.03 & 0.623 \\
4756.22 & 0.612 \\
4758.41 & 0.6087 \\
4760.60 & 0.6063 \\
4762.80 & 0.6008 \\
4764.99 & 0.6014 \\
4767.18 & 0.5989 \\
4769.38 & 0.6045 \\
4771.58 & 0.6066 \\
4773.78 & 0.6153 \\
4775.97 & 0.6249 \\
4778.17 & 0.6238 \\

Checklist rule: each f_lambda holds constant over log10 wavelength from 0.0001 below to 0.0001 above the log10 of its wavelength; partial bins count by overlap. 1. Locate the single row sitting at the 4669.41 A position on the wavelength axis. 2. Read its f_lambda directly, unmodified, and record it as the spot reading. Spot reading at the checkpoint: 0.6027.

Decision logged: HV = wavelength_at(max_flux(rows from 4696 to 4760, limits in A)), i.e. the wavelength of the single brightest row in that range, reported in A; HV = 4751.84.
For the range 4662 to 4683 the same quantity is 4662.96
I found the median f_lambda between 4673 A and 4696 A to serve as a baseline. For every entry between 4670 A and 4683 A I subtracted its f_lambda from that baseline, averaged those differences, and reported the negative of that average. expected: -0.002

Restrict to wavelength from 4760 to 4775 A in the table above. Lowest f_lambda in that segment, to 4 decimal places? 0.5989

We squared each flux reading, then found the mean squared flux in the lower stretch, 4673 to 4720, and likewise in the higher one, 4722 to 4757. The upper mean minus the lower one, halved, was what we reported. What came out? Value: -0.004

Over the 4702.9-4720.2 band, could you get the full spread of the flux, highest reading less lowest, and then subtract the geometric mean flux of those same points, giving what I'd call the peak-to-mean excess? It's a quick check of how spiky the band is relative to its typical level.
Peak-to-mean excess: -0.588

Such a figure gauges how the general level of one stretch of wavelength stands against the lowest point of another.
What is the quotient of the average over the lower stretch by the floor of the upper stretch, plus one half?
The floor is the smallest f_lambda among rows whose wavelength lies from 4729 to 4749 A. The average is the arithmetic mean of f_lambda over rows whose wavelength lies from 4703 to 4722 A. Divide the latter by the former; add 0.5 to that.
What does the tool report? 1.53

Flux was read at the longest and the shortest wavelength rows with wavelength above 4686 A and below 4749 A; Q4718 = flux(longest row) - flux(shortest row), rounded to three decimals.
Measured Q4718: -0.016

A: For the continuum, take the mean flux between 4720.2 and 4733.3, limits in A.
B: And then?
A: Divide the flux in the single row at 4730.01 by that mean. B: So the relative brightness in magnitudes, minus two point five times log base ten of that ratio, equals 0.01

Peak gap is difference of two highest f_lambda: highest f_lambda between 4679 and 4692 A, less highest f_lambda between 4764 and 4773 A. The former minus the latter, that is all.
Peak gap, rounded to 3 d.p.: 0.025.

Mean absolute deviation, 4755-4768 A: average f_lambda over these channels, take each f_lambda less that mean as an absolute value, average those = 0.0043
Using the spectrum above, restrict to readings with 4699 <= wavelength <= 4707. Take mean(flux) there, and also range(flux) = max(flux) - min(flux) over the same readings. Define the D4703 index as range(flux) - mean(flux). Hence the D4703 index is -0.610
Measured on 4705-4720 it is -0.587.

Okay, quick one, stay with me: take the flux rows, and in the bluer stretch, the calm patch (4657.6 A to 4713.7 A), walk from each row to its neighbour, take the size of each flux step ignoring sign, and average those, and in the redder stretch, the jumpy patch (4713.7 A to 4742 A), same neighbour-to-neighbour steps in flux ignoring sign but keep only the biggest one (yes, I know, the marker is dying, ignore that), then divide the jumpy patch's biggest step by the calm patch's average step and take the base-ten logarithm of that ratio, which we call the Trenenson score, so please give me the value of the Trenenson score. 0.37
